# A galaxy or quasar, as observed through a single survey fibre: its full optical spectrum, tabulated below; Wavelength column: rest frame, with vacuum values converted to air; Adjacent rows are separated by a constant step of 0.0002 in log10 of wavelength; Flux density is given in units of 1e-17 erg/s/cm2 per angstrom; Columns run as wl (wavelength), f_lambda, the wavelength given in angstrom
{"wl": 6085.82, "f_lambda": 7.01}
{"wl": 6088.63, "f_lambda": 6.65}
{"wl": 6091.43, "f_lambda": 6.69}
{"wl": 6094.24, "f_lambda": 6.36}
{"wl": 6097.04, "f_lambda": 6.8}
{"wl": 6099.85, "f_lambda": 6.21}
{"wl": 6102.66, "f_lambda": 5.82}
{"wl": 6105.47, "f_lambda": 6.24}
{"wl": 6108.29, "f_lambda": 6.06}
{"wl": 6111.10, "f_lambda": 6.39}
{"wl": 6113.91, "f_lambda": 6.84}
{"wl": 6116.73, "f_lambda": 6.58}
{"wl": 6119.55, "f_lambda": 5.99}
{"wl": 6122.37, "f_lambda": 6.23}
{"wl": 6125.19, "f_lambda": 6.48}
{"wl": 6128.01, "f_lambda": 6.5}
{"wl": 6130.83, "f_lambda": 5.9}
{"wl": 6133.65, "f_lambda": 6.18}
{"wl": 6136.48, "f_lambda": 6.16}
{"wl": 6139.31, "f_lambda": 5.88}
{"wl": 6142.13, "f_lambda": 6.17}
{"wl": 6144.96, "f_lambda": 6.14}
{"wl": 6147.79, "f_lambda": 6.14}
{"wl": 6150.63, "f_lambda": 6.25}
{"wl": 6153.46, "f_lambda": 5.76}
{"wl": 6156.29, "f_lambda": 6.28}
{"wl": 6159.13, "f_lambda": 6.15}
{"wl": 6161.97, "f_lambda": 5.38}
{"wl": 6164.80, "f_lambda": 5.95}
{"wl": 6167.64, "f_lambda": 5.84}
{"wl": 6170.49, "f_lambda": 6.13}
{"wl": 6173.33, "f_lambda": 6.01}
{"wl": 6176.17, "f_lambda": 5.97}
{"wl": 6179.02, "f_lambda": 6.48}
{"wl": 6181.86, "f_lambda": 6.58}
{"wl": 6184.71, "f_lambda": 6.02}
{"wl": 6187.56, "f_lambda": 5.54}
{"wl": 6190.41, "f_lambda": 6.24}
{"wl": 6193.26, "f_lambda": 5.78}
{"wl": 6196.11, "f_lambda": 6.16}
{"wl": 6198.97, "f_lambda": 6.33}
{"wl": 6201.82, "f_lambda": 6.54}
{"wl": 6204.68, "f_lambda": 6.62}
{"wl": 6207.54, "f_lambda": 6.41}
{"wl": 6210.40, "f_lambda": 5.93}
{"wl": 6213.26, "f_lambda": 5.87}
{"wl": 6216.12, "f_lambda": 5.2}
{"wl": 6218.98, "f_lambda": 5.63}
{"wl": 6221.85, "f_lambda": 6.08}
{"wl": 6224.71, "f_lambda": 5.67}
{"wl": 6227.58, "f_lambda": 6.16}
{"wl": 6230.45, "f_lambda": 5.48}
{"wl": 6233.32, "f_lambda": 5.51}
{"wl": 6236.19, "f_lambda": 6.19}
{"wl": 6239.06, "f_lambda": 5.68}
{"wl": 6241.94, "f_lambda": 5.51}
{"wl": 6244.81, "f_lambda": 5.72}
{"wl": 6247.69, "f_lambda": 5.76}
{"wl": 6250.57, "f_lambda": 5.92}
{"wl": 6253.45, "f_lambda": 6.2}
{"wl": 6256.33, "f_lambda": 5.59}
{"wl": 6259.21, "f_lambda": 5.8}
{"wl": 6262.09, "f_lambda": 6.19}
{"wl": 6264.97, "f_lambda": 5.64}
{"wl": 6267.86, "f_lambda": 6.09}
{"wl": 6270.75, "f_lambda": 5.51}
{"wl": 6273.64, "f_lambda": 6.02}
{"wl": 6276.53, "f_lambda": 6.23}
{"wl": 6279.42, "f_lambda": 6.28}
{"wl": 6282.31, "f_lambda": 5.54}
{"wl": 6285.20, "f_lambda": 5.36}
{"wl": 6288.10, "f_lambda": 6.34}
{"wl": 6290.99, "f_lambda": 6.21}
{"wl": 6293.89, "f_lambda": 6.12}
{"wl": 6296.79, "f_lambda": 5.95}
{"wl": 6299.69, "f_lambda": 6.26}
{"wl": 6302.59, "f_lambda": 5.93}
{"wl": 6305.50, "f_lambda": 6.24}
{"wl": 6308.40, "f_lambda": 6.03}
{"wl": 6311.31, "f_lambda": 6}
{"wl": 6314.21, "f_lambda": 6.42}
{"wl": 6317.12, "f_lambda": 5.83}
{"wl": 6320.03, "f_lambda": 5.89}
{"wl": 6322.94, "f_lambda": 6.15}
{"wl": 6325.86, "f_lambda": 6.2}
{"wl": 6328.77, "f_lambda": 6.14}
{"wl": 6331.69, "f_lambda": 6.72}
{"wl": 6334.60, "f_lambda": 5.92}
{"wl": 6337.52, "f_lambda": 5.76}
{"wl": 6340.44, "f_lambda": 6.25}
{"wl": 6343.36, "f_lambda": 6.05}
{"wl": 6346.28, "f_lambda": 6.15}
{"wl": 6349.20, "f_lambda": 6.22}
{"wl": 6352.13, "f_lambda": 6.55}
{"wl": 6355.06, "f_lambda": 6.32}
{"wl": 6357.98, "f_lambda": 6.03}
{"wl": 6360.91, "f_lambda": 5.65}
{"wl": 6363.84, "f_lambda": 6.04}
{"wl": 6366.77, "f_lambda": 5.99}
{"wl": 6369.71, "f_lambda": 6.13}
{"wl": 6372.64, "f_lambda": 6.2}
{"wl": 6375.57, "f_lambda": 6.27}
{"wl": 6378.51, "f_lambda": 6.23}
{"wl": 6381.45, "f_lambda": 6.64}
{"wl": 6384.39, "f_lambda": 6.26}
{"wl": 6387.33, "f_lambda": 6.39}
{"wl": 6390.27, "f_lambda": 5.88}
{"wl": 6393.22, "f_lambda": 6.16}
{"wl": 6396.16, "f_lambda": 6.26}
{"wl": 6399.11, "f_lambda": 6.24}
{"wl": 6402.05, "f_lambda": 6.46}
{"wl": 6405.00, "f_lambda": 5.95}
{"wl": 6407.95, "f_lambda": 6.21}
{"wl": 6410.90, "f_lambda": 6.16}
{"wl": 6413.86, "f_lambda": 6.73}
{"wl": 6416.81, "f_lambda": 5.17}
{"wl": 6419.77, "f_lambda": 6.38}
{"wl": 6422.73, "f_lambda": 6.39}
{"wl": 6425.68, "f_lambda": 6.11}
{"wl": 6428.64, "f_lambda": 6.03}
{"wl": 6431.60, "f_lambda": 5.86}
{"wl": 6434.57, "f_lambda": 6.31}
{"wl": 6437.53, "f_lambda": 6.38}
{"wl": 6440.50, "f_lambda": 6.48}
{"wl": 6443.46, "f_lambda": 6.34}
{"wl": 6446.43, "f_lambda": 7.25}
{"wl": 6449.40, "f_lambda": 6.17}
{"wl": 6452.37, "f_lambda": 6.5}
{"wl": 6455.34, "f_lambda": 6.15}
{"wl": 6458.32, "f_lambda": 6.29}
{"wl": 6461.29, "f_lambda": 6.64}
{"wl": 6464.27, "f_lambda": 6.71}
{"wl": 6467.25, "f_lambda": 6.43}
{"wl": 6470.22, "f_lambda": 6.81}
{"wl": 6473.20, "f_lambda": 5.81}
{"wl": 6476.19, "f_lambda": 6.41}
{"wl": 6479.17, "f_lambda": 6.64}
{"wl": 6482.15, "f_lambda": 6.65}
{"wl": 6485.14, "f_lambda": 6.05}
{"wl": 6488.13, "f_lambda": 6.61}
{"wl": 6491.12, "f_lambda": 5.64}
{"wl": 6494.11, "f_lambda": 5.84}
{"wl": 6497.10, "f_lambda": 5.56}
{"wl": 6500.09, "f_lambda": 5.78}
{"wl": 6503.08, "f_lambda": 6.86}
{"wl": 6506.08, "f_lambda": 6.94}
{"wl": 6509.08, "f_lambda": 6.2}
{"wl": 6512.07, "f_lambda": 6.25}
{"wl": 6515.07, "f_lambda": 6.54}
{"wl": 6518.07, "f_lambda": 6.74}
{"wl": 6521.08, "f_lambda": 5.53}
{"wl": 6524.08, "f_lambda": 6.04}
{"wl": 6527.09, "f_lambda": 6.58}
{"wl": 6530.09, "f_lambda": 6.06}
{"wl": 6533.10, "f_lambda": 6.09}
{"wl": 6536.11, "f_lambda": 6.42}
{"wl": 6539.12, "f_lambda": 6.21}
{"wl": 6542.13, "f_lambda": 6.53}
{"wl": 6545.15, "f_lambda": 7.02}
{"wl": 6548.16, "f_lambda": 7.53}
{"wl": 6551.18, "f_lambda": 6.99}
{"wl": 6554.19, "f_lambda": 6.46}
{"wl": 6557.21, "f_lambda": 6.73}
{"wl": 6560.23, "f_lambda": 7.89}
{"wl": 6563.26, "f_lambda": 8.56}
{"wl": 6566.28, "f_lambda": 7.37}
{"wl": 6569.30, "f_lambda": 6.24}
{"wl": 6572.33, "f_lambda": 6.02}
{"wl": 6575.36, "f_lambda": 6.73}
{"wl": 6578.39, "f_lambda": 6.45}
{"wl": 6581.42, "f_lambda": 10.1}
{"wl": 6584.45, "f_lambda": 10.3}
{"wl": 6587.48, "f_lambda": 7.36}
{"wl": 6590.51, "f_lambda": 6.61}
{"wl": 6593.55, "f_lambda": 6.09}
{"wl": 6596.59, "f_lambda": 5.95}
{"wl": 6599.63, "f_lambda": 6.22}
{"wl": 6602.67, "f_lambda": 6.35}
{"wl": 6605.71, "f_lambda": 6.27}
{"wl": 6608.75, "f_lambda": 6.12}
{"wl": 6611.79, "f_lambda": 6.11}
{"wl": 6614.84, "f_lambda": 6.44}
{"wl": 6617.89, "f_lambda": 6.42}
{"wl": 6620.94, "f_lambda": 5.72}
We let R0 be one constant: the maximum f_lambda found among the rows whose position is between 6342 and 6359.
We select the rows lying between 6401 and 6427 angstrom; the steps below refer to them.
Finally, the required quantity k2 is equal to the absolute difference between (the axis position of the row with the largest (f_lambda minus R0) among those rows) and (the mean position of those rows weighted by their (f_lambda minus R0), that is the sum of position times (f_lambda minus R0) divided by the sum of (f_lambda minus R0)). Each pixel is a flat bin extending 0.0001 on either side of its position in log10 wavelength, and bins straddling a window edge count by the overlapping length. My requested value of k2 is 0.6 angstrom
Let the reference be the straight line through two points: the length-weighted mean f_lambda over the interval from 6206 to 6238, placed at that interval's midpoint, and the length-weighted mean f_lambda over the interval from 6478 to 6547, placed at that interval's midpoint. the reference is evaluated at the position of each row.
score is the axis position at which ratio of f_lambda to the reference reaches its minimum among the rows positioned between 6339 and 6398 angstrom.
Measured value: 6360.91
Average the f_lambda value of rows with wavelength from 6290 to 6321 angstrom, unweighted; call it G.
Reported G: 6.08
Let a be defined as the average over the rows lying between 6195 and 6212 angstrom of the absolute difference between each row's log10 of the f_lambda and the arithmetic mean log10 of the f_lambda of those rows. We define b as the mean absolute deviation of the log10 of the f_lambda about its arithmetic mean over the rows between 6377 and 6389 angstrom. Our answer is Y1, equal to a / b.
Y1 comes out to 1.4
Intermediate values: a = 0.013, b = 0.009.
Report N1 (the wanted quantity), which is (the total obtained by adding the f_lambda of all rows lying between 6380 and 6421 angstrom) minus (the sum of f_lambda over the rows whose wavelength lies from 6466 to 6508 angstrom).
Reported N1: -1.1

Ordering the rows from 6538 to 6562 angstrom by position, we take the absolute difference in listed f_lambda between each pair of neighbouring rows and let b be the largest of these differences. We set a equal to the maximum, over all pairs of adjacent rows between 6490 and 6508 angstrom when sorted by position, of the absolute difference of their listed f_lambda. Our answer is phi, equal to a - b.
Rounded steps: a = 1.08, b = 1.16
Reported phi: -0.1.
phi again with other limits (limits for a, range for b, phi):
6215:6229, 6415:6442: -0.7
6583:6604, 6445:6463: 1.9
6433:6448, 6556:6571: -0.3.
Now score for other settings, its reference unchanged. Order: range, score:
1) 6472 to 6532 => 6521.08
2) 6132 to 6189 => 6161.97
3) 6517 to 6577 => 6521.08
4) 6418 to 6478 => 6473.20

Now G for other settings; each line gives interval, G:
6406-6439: 6.16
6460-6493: 6.40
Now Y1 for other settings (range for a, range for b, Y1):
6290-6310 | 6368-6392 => 0.9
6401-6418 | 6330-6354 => 1.7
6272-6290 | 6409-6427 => 1.0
